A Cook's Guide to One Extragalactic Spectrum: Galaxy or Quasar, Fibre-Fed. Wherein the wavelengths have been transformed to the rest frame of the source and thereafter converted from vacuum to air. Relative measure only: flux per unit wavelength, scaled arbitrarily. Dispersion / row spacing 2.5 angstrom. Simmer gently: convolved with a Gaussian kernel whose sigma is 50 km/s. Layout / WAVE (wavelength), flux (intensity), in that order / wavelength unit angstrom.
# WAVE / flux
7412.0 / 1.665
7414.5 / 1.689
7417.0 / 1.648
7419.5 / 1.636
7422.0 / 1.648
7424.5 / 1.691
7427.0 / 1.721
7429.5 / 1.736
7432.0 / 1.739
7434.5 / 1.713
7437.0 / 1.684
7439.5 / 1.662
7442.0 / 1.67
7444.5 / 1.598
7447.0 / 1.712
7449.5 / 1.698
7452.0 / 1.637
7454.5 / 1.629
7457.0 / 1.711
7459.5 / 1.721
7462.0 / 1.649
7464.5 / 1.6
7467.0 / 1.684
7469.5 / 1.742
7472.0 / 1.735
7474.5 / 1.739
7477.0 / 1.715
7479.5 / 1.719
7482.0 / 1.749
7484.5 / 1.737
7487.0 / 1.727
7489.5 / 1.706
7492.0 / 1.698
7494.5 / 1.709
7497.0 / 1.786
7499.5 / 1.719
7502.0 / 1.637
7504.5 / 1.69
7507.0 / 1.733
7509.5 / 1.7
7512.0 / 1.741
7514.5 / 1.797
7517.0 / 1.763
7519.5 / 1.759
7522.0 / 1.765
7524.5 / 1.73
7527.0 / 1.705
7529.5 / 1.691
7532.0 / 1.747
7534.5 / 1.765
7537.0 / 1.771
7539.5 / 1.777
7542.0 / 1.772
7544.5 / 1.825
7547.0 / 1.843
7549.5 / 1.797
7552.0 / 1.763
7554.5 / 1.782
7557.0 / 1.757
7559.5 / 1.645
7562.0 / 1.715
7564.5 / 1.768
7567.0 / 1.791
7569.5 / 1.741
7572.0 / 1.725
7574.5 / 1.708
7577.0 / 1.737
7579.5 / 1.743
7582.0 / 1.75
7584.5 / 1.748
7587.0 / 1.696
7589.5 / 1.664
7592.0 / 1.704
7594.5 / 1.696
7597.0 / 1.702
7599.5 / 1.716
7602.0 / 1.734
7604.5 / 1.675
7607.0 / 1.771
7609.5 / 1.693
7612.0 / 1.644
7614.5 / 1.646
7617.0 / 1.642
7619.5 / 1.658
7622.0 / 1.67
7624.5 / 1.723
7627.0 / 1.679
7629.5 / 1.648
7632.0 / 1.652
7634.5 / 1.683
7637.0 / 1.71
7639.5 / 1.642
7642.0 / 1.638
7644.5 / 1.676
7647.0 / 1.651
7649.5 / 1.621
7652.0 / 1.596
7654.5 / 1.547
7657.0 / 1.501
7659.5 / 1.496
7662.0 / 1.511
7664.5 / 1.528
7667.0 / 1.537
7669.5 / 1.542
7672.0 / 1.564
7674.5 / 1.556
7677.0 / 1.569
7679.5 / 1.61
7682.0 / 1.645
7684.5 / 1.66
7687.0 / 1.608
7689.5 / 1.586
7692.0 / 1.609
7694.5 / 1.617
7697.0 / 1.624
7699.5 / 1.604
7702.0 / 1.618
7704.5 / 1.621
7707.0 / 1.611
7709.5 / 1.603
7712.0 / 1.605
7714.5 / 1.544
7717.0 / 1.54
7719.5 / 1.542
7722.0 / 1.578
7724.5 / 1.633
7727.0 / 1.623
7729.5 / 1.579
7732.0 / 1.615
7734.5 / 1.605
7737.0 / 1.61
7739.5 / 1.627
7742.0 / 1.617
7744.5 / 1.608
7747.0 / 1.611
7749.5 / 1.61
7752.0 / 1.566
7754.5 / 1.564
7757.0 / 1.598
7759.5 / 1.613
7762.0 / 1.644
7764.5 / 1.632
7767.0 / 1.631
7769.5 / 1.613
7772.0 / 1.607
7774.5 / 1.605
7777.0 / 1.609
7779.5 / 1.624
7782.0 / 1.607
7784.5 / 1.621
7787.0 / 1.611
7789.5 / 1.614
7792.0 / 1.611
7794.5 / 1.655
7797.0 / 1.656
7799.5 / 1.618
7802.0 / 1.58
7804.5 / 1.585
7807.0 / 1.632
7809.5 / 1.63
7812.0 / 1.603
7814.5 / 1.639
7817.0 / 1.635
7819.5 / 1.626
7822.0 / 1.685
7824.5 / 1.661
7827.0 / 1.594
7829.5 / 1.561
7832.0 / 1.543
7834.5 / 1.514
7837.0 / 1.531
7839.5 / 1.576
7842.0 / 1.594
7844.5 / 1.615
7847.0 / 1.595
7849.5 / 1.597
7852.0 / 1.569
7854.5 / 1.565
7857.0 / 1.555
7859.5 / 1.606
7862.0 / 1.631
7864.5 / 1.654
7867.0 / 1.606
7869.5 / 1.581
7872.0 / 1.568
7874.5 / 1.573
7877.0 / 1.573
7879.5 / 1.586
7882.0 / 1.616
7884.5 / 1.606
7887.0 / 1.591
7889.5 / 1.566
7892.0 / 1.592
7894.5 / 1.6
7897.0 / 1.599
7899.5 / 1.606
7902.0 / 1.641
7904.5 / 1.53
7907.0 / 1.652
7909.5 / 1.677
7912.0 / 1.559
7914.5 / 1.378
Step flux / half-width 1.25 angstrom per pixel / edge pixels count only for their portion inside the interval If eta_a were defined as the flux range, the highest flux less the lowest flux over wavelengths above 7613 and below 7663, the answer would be 0.23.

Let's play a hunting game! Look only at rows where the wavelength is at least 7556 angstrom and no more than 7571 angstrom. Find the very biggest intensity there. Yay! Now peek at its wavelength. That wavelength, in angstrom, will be 7567.0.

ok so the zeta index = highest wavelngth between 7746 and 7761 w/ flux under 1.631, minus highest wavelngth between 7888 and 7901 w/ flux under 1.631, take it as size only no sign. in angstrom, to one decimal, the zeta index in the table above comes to 140.0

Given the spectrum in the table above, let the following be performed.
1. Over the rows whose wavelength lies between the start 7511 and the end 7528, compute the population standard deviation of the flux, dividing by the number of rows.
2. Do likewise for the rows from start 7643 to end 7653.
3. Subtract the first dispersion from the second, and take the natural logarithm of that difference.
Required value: -5.8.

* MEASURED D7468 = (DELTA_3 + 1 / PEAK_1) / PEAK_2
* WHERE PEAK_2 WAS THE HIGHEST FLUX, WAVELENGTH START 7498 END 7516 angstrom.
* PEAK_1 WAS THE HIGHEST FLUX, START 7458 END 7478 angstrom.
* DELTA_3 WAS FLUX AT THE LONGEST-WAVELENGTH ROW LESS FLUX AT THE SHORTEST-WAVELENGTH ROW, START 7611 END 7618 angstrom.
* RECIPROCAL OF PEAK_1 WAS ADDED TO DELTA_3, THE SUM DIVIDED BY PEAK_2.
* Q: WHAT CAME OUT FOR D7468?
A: 0.32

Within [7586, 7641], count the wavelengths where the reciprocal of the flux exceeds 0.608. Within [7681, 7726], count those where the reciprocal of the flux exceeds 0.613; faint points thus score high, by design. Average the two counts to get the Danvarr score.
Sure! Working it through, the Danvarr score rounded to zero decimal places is 9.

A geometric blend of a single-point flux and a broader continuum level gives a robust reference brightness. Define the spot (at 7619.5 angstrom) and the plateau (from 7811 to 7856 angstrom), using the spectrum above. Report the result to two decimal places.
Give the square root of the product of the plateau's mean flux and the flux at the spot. 1.63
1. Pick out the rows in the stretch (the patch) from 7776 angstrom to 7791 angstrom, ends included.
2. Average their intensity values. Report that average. 1.61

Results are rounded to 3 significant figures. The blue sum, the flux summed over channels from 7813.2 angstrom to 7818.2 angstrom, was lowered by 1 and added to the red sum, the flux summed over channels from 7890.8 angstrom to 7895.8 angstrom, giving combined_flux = 5.47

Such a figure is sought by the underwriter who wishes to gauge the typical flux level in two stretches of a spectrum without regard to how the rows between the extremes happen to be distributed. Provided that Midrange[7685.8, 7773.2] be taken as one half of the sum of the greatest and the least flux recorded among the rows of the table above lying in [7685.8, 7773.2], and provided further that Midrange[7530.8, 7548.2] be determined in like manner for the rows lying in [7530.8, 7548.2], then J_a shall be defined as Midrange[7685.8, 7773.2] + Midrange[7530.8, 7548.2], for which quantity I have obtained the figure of 3.39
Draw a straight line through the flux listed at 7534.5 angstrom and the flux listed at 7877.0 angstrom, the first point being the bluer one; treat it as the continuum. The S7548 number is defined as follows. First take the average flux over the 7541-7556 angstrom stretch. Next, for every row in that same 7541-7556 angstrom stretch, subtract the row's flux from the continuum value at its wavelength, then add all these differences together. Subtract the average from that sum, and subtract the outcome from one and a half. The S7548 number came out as 3.5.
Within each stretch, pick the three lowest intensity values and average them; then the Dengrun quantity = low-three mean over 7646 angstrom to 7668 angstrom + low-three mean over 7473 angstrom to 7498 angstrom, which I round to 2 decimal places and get 3.21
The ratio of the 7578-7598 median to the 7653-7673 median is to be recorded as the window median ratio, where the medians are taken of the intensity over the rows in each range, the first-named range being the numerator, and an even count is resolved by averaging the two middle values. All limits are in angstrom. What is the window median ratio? 1.11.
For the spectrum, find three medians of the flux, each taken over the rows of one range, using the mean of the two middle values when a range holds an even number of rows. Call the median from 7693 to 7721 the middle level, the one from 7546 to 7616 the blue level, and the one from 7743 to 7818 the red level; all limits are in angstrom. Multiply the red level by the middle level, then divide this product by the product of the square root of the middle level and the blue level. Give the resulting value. 1.18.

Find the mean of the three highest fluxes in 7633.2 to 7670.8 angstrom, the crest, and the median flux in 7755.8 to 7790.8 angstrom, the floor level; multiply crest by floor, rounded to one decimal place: 2.7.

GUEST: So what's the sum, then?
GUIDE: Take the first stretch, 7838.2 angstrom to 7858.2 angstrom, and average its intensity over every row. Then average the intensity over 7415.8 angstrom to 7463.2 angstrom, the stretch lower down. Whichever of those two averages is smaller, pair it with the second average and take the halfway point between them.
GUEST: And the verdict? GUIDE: 1.63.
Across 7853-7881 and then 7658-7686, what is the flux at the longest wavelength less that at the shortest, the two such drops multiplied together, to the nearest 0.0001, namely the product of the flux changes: 0.0034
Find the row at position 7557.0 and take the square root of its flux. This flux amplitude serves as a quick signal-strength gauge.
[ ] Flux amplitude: 1.33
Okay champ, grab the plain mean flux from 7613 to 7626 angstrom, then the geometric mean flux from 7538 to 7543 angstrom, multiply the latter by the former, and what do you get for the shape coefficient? 2.96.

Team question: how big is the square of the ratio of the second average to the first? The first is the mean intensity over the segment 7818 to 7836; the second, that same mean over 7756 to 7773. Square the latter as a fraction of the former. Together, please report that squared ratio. 1.03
